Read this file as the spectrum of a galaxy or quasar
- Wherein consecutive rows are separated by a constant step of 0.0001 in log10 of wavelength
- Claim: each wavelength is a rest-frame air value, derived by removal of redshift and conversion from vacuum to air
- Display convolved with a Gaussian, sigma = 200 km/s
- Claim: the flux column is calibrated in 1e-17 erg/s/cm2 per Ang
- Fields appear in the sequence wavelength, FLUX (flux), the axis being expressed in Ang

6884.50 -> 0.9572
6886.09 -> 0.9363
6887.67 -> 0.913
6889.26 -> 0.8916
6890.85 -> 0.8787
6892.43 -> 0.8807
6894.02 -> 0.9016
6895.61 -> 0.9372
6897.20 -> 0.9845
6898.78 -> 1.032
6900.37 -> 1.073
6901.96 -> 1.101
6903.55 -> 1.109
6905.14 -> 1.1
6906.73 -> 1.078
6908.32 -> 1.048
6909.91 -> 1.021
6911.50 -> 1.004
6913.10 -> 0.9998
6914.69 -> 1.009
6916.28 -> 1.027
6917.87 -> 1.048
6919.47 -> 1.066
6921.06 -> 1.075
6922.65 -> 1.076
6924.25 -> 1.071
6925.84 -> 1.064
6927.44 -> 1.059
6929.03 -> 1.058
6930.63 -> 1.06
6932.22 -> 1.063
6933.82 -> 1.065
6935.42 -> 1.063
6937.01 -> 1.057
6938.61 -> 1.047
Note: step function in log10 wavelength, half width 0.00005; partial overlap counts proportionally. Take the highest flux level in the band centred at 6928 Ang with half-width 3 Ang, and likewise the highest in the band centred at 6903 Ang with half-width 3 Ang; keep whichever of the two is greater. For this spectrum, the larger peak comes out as 1.11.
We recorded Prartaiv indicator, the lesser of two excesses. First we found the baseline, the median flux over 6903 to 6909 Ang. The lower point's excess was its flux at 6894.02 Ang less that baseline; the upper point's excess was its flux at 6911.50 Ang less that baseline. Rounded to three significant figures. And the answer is -0.187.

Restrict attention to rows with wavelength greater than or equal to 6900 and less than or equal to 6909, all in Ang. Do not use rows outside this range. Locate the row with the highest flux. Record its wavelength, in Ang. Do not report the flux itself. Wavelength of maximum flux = 6903.55 Ang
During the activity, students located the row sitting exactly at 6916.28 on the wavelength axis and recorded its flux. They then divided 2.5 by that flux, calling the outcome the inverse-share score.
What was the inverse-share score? 2.434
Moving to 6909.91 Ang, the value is 2.449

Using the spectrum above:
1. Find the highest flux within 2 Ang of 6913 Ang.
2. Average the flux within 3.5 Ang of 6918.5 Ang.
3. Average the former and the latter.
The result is 1.03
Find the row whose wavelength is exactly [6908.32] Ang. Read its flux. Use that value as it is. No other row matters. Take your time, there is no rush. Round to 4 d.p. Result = 1.0480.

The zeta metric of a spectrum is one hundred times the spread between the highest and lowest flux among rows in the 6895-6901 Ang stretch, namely 14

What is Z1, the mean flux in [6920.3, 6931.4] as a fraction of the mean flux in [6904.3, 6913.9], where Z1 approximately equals 1.02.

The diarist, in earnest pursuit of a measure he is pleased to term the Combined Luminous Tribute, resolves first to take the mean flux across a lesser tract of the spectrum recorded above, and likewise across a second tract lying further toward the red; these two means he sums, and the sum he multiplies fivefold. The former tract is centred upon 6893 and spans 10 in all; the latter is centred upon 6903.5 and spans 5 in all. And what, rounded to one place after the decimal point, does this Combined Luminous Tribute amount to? 10.1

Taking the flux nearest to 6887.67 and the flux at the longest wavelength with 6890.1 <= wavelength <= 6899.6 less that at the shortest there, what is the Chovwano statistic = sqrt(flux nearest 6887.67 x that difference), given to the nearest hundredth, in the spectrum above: 0.37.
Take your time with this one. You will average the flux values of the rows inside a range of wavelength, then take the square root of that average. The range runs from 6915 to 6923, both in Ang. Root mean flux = 1.03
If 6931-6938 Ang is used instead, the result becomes 1.03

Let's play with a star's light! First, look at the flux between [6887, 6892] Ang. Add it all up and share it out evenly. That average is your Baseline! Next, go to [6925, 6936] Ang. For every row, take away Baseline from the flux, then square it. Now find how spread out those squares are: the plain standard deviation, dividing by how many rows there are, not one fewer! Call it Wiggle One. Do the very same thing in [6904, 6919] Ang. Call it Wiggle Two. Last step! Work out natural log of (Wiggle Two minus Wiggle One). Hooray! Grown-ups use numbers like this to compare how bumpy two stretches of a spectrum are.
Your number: -4.7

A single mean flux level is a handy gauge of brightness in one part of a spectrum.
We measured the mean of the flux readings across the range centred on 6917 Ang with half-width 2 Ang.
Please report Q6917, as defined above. 1.04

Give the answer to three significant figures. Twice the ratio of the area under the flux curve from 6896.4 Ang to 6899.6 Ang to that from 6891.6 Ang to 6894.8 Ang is 2.26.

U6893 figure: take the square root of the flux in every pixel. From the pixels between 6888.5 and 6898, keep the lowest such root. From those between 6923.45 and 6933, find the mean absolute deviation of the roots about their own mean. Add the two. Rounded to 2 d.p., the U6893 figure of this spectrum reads 0.94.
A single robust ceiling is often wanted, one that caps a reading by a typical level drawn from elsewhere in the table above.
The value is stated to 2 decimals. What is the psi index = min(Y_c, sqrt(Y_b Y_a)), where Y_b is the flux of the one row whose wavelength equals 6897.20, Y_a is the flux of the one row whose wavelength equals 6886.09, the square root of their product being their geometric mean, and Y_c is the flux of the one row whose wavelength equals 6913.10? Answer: 0.96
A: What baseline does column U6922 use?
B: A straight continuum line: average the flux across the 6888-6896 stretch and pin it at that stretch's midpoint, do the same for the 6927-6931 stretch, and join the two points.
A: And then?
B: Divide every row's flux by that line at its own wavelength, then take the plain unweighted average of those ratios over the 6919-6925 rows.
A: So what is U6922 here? 1.043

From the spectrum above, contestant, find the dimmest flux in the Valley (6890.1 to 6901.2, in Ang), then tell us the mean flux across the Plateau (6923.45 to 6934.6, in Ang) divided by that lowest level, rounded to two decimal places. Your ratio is 1.21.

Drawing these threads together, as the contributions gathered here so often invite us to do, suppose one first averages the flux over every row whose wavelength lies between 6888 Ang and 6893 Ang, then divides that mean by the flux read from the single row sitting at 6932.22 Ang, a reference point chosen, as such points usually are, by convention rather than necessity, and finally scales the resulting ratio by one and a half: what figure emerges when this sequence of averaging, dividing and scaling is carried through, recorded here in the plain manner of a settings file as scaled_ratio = 1.25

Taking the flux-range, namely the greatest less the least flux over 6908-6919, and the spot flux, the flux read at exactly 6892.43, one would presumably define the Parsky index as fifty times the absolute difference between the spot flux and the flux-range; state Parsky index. 41.6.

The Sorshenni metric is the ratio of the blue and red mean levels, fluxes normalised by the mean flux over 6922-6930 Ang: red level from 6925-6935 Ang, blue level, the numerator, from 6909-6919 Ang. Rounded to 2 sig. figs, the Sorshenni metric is 0.96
